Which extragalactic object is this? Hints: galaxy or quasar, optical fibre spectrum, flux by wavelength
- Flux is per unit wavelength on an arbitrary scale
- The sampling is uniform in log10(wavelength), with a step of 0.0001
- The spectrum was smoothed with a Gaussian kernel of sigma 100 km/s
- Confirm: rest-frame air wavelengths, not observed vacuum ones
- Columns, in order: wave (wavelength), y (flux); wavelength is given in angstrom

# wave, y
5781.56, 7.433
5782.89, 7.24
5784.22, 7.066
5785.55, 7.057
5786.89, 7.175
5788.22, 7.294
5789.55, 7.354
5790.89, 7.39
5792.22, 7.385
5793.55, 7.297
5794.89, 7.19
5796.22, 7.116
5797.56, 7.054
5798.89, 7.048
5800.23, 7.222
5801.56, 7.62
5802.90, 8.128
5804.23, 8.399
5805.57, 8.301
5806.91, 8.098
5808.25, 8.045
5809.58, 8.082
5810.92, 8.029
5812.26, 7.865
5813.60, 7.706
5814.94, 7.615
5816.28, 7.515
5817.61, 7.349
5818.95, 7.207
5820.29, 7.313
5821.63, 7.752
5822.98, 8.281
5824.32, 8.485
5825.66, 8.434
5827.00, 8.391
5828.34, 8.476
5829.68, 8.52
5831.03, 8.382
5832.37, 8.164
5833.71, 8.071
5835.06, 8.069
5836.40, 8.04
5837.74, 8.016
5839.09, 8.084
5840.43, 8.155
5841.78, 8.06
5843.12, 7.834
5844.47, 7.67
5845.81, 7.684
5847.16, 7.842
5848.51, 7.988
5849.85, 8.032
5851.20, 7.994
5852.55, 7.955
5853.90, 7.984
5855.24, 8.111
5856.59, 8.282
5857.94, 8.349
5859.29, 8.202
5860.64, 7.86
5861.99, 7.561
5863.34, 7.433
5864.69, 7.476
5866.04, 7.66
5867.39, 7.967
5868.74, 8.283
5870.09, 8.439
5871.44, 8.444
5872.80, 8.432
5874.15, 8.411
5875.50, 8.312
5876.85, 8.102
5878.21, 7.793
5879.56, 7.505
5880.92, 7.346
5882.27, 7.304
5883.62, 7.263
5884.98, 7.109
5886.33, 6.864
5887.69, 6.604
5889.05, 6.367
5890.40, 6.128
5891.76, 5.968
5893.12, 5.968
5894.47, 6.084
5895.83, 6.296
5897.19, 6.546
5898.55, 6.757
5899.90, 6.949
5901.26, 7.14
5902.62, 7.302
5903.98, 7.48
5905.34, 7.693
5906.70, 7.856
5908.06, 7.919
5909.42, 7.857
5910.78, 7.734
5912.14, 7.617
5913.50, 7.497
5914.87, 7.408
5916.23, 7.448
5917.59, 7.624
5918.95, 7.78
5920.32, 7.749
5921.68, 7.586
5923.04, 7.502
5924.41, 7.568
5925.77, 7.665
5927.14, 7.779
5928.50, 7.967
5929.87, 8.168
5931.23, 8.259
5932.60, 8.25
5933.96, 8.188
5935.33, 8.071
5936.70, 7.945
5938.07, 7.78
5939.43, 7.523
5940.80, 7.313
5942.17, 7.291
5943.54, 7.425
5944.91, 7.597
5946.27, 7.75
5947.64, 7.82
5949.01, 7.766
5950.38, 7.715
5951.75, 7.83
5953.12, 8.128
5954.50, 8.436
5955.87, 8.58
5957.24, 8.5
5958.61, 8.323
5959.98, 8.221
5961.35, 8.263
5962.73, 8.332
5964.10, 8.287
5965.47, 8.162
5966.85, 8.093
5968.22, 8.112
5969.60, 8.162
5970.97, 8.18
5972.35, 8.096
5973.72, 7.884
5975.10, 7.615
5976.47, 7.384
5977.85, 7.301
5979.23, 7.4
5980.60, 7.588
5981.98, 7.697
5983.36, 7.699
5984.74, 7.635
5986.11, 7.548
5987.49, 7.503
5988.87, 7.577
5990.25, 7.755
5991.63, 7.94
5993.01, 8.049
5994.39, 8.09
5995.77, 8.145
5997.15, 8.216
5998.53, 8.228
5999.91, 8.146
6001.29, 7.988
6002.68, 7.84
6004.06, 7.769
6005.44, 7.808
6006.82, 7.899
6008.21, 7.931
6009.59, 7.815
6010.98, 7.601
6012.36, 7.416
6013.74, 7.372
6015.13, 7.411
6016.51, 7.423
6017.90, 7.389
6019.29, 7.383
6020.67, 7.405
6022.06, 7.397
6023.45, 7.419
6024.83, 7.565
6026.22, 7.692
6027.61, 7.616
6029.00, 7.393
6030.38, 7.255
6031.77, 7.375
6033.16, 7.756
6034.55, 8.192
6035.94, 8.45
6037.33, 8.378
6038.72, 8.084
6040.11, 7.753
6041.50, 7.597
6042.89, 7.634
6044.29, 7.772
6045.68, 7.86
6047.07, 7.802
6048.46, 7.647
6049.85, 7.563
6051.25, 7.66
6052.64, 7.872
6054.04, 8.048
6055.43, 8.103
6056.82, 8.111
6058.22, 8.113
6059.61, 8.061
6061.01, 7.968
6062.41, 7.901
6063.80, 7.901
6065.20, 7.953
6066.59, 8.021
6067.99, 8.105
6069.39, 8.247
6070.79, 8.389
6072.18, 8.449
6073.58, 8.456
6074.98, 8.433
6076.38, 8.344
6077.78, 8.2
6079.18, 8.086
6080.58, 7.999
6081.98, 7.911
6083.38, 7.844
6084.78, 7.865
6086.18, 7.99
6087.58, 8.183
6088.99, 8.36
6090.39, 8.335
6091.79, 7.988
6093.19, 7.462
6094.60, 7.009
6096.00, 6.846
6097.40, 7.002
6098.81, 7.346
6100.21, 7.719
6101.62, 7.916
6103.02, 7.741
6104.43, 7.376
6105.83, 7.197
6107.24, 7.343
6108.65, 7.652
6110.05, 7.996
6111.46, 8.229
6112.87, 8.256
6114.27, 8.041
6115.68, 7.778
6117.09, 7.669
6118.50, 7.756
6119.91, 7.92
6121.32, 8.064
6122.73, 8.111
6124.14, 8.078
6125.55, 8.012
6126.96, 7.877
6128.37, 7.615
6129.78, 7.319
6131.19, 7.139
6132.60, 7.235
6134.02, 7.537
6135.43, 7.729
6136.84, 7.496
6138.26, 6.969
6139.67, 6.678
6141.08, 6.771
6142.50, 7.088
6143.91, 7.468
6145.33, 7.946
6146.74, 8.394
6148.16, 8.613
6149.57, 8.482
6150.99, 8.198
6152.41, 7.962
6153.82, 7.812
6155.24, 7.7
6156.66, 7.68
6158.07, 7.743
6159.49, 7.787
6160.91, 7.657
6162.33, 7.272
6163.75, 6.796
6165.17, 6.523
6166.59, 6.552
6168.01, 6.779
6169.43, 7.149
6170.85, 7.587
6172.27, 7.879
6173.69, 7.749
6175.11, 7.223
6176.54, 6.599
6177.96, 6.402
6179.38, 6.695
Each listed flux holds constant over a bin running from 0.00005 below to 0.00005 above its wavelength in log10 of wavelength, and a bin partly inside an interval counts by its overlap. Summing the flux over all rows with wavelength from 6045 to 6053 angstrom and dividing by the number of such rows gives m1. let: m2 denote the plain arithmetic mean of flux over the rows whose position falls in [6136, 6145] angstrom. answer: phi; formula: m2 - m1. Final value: -0.66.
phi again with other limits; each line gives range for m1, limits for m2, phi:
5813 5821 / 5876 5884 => 0.10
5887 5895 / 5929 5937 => 1.96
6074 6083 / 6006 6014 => -0.49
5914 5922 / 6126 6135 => -0.15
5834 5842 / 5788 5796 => -0.75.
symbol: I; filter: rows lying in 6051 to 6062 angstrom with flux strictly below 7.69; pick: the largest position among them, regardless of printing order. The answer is 6051.25 angstrom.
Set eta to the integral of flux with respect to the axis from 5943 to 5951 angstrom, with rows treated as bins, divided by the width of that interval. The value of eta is 7.7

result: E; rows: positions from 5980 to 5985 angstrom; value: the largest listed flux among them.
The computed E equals 7.699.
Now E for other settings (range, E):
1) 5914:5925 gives 7.78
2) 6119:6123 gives 8.111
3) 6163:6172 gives 7.587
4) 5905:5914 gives 7.919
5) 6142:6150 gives 8.613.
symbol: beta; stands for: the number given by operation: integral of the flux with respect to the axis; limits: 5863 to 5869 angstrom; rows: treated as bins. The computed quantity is 47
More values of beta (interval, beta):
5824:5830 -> 51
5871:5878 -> 58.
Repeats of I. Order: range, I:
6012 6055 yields 6051.25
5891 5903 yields 5902.62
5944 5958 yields 5944.91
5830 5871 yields 5866.04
